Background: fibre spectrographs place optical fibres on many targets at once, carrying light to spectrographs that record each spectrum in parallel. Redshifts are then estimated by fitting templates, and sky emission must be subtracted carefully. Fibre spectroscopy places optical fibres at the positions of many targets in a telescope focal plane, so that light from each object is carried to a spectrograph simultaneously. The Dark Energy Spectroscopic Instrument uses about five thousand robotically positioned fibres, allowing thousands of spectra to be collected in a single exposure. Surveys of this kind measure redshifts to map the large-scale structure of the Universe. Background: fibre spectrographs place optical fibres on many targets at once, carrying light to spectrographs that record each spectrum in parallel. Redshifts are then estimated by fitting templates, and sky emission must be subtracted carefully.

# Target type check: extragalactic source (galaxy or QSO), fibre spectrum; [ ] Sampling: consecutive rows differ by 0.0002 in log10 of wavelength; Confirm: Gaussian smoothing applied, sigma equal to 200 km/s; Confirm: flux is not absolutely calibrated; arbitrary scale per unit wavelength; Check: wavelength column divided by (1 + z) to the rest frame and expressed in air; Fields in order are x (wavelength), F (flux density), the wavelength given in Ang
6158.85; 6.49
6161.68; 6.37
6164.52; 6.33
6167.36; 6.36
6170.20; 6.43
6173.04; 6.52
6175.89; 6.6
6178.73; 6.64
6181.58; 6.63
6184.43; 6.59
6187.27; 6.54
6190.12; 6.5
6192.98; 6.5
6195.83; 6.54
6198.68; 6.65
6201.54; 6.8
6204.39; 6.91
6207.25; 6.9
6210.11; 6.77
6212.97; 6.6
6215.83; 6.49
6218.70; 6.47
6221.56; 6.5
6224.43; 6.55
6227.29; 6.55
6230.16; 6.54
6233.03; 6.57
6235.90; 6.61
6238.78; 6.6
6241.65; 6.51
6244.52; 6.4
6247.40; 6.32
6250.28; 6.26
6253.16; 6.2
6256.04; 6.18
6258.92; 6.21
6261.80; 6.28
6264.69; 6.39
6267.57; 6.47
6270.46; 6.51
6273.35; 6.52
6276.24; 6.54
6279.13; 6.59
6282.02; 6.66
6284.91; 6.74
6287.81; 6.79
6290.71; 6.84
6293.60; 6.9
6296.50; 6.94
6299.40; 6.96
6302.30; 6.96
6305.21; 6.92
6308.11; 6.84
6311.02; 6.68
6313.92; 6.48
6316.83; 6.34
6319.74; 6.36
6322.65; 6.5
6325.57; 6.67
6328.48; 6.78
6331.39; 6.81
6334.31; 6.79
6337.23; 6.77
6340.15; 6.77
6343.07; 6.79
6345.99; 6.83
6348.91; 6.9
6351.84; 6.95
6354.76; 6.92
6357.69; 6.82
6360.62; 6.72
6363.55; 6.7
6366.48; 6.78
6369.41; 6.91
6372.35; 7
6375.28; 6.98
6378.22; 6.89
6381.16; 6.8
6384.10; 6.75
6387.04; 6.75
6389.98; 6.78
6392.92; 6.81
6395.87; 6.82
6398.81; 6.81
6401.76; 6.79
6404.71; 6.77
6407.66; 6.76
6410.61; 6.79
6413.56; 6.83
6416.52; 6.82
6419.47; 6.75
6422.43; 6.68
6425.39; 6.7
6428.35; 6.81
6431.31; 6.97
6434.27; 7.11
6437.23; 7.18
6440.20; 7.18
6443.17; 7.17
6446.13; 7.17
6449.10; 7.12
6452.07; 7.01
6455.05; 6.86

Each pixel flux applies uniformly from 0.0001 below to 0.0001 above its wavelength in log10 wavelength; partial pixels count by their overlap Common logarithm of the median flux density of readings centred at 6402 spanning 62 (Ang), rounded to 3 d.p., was 0.833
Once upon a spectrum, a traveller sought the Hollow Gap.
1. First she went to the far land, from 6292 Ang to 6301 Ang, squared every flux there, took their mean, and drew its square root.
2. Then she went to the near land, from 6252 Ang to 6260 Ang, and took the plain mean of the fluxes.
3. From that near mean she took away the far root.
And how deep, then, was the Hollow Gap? -0.74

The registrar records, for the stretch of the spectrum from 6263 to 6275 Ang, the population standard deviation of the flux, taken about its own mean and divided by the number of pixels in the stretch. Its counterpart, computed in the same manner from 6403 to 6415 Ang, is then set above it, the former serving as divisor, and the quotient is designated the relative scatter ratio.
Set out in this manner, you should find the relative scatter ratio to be 0.52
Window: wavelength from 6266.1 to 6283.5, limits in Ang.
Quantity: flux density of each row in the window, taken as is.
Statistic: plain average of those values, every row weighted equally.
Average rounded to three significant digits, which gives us 6.55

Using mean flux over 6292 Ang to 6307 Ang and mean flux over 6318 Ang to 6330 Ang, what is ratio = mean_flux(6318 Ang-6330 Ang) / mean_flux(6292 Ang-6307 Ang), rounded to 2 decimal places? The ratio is 0.95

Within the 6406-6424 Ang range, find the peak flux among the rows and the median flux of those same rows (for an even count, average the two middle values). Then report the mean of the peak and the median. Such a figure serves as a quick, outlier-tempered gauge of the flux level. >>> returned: 6.80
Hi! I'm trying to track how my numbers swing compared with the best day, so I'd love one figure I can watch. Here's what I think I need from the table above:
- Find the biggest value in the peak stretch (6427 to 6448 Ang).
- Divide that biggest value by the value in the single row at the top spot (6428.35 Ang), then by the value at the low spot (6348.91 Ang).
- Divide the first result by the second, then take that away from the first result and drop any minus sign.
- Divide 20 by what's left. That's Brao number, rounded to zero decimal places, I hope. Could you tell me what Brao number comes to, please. 486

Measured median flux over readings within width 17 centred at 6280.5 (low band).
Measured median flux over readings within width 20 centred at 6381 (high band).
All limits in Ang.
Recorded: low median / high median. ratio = 0.97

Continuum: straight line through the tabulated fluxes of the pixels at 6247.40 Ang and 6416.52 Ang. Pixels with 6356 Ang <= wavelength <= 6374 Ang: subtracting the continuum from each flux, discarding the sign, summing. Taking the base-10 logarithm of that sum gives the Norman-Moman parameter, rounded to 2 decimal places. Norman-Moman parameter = -0.03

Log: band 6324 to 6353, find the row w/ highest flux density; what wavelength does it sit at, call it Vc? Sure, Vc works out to 6351.84 Ang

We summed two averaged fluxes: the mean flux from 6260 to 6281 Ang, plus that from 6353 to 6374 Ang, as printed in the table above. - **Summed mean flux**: 13.3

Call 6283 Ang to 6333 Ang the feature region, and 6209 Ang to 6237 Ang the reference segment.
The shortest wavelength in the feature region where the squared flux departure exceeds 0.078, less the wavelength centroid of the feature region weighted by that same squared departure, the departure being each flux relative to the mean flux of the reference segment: -9.9 Ang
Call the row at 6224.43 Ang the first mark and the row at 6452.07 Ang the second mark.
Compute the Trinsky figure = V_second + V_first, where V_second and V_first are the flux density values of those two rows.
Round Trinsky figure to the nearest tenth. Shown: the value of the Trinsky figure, 13.6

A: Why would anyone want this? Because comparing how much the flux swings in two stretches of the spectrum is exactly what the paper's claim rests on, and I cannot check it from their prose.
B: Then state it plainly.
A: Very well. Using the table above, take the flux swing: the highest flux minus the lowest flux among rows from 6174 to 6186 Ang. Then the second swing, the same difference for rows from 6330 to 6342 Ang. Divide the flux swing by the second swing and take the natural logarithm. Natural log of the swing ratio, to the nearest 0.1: 0.2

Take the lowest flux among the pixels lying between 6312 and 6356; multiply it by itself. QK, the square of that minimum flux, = 40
